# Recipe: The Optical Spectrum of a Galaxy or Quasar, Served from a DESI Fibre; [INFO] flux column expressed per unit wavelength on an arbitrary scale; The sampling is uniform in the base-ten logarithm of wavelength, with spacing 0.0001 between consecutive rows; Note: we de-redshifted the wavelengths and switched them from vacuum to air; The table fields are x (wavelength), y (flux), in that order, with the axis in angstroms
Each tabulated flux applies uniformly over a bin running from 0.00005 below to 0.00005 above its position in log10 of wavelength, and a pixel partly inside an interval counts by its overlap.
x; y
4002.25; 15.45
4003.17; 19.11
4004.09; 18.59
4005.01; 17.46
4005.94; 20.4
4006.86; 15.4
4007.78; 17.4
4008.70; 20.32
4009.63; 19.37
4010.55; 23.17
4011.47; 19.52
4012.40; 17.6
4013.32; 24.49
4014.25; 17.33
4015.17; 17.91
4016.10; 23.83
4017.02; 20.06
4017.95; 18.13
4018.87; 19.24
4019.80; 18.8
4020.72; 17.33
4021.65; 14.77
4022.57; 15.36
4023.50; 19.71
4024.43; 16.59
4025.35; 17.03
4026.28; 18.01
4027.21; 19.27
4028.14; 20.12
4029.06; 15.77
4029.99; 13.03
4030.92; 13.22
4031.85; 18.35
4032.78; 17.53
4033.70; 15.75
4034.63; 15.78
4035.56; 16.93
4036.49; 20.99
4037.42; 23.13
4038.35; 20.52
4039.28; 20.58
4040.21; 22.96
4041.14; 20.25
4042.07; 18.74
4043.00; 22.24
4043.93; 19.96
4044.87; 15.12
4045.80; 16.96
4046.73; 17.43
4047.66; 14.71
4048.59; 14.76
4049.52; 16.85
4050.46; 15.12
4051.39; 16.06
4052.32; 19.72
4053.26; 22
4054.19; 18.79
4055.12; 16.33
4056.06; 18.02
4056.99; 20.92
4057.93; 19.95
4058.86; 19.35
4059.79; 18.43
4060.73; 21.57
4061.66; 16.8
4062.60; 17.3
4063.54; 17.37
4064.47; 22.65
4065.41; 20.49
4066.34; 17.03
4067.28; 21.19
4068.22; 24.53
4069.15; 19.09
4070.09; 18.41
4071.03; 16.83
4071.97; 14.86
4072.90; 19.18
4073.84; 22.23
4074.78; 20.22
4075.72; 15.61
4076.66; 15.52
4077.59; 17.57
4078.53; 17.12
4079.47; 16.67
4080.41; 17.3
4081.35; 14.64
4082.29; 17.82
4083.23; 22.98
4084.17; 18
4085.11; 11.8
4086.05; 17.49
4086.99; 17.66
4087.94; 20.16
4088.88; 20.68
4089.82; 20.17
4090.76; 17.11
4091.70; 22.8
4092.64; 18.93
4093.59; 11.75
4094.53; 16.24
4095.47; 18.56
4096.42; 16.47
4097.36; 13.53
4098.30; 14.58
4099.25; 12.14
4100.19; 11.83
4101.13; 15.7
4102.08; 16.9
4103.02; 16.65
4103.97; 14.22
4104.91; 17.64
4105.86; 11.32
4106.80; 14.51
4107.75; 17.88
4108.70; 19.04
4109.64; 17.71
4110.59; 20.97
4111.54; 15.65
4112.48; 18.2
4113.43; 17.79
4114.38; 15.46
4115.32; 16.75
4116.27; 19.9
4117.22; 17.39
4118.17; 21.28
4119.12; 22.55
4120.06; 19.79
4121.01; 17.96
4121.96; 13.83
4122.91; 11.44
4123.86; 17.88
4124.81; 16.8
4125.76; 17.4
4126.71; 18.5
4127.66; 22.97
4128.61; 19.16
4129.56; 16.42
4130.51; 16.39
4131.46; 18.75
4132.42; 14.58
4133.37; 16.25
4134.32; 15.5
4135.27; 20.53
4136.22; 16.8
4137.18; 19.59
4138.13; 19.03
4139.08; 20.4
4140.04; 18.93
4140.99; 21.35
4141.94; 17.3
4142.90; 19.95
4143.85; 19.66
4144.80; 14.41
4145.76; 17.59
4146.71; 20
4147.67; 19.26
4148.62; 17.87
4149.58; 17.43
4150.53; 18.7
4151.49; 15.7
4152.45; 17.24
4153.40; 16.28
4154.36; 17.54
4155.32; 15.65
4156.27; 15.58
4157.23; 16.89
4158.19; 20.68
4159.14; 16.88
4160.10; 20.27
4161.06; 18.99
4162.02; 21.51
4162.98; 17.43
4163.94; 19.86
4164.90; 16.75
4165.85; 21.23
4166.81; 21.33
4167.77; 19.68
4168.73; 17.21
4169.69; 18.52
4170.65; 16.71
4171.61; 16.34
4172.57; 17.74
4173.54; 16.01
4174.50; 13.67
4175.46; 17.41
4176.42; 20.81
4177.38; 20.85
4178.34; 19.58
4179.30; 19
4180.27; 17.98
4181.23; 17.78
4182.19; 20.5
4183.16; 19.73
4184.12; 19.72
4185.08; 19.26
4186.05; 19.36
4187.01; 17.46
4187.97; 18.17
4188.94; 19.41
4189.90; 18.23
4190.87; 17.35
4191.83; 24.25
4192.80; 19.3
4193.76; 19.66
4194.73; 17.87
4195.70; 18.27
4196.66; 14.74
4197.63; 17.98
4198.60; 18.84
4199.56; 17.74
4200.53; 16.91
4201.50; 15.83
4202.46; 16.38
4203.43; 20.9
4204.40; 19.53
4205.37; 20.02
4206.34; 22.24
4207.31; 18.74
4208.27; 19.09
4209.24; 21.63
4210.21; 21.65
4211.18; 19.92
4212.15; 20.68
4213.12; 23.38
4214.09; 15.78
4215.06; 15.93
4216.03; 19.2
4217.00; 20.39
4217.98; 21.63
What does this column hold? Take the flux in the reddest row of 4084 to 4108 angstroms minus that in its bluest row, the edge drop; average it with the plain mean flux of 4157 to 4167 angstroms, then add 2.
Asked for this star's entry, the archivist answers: 11.6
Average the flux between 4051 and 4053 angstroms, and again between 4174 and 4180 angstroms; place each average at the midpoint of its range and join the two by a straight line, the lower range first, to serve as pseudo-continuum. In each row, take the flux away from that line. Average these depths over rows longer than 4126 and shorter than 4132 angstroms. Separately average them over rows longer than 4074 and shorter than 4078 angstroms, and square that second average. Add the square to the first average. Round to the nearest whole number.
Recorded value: 0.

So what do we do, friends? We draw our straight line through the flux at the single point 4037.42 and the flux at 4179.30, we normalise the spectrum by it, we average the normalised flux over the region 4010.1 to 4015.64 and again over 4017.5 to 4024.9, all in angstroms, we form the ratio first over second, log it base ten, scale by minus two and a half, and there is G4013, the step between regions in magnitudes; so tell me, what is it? -0.13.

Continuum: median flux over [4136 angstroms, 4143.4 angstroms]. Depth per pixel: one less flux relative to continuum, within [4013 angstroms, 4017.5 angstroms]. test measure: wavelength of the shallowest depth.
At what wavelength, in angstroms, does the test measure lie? 4013.32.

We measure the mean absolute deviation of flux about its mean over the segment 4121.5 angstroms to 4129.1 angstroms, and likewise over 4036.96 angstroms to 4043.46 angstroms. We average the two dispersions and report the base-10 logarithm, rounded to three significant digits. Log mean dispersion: 0.275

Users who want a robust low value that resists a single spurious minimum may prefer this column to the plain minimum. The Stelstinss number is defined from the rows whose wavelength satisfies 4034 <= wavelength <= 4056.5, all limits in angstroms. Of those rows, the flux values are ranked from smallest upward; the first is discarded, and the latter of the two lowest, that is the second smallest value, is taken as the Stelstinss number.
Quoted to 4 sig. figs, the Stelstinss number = 14.76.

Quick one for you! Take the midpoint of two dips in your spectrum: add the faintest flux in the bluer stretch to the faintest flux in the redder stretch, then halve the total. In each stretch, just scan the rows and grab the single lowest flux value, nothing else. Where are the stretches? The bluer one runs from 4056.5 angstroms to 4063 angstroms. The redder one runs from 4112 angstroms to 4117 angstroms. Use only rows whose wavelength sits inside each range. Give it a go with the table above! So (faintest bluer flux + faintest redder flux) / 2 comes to 16.13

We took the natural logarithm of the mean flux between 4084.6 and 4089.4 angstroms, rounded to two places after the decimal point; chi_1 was 2.87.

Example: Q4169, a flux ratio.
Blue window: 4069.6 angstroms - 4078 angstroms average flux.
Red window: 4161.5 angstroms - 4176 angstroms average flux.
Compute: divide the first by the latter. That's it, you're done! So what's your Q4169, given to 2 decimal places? 0.99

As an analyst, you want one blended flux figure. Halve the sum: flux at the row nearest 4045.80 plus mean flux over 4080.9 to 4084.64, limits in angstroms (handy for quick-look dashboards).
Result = 17.7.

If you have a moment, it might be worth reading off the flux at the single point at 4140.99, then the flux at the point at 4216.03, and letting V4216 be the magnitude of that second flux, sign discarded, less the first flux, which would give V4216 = -2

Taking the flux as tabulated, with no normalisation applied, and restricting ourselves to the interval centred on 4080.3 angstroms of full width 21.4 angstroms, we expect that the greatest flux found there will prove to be 22.98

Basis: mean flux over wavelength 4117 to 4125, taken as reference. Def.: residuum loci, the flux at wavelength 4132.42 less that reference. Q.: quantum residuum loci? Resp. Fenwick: -3.1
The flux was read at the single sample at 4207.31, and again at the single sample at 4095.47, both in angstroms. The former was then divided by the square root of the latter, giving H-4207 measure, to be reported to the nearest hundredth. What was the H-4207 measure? 4.35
